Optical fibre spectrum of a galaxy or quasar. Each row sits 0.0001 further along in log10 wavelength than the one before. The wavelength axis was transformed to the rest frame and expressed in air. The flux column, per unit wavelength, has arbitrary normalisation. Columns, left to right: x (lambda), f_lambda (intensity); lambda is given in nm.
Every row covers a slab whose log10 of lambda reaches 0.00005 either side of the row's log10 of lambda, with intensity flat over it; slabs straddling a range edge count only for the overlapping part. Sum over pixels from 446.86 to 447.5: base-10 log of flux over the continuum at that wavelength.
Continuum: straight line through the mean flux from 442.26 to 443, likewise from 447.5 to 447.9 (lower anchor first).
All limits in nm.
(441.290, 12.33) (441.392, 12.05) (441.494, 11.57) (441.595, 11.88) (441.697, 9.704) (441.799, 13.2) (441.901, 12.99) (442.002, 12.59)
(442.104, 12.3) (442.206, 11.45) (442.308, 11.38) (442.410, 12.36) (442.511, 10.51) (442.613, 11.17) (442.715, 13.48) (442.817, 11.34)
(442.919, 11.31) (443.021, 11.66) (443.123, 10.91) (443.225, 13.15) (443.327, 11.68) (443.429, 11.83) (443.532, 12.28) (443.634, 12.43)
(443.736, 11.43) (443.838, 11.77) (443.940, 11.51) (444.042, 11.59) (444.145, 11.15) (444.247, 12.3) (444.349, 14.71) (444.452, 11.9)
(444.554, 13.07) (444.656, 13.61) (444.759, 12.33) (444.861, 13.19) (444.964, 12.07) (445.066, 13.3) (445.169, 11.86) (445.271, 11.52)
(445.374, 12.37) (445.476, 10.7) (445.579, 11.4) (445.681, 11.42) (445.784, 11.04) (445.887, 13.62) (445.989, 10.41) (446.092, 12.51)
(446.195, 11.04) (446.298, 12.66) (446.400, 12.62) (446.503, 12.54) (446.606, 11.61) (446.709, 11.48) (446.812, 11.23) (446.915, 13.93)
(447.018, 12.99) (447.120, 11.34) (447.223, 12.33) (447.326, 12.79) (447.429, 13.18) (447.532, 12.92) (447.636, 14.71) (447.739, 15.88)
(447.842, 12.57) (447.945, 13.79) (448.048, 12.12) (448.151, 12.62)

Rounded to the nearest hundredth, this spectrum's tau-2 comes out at -0.21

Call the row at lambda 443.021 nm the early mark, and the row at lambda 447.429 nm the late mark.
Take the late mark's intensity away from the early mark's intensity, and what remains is -2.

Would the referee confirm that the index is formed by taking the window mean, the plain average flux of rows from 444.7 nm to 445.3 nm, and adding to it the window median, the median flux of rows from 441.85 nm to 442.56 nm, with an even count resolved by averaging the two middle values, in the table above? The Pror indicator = 24.7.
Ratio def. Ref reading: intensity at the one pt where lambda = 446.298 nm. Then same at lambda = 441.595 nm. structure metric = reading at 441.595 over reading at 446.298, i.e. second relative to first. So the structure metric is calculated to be 0.94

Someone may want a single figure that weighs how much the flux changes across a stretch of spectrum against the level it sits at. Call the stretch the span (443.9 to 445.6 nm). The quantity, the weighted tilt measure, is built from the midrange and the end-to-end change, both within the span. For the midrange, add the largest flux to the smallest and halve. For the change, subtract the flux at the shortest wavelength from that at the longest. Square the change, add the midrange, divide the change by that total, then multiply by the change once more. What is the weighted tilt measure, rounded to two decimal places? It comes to 0.00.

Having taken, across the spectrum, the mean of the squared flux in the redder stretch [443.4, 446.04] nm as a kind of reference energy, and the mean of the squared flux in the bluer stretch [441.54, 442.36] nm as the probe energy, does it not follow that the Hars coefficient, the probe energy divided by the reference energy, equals 0.97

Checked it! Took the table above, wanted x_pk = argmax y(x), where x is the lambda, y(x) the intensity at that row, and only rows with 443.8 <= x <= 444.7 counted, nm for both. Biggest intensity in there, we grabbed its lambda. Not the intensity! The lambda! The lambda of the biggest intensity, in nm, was 444.349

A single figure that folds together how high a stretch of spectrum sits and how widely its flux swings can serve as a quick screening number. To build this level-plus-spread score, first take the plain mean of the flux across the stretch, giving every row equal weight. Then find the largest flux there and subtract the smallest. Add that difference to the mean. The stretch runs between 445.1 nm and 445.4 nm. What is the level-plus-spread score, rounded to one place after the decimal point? 12.8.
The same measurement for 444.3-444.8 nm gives 15.9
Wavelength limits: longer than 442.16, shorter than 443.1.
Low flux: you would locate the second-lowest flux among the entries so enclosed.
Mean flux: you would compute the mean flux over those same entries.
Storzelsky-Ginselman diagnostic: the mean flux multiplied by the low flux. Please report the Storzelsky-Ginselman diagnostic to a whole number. 130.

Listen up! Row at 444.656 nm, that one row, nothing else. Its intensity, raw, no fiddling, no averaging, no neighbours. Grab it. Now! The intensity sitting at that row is 13.61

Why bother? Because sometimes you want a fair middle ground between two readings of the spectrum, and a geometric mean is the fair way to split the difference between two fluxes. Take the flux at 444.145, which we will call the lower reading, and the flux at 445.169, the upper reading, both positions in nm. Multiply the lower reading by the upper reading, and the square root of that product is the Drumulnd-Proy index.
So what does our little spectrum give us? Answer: 11.5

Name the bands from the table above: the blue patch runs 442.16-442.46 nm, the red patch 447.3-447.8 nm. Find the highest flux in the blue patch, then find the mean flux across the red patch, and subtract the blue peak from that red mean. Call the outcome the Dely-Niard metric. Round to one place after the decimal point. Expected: 1.5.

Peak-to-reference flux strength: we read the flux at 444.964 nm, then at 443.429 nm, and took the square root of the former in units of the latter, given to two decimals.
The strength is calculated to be 1.01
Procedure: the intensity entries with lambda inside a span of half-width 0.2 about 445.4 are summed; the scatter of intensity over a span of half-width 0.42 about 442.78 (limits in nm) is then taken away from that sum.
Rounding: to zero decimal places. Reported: 45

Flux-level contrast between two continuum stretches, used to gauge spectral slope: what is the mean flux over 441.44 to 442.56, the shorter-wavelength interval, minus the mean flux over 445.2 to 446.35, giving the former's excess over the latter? 0.1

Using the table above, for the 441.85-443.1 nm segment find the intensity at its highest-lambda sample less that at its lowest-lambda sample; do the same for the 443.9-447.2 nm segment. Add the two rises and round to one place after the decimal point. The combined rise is -1.5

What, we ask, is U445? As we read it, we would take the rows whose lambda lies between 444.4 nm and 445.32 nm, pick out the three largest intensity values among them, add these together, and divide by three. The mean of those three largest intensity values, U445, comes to 13.4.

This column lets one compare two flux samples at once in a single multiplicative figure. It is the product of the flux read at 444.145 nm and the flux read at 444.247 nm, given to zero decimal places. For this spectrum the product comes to 137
